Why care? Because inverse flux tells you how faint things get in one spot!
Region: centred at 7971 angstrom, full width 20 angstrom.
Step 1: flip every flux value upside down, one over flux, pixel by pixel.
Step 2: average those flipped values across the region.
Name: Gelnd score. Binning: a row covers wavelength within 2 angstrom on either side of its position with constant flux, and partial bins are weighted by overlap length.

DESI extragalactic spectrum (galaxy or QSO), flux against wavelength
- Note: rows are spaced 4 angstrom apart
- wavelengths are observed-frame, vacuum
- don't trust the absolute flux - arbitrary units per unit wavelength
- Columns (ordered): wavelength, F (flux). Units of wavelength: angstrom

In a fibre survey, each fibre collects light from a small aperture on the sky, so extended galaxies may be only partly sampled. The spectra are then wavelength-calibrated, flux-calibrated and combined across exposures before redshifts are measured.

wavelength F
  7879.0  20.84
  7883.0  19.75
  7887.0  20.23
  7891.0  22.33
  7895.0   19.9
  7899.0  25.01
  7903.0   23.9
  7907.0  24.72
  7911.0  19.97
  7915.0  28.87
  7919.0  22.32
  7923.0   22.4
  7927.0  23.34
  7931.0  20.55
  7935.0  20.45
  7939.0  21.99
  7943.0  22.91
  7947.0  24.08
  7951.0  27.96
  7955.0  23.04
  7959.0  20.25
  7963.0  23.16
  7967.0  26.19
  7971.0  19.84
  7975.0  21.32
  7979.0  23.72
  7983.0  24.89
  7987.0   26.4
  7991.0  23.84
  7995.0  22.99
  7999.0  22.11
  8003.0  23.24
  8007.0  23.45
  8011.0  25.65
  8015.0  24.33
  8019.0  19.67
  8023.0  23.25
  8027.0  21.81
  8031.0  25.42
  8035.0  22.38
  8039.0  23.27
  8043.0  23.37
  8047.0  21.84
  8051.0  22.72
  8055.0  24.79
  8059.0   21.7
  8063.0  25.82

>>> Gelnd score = 0.0442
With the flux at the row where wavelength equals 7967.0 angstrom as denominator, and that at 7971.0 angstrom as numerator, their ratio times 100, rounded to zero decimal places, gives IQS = 76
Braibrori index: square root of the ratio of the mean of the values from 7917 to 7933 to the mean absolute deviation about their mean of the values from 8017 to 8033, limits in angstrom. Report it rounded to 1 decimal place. 3.5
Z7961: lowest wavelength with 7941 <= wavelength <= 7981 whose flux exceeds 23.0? 7947.0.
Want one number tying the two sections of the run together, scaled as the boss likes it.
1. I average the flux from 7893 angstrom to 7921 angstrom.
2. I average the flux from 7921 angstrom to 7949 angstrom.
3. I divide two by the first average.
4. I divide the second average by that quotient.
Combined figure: 262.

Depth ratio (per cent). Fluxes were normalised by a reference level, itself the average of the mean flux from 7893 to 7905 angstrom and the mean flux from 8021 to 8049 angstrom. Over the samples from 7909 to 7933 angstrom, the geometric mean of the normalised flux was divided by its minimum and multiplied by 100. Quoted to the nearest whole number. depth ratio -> 114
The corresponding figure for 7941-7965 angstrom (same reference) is 116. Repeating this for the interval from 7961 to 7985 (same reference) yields 116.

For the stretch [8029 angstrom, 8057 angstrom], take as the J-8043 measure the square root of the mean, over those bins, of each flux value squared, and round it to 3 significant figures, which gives 23.4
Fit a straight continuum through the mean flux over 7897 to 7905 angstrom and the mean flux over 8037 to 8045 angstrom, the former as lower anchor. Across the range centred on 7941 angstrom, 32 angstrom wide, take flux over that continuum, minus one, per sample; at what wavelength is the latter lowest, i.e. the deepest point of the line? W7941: 7935.0 angstrom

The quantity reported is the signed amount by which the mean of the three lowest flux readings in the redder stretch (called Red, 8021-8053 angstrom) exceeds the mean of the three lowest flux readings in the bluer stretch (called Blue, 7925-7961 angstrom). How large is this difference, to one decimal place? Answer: 1.6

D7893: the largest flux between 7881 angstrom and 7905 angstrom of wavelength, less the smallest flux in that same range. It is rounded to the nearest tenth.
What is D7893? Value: 5.3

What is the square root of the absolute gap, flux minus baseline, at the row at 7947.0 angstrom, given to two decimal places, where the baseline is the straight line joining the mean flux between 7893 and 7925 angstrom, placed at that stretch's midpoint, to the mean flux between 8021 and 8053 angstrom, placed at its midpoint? 0.90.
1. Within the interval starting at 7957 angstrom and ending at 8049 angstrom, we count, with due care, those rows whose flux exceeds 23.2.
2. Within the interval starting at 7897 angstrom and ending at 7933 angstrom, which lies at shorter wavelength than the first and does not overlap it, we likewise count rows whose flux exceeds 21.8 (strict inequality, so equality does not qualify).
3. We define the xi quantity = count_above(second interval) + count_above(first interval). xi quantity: 20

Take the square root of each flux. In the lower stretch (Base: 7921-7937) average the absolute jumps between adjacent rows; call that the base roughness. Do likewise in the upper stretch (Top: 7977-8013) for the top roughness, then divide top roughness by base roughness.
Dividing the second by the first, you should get 0.98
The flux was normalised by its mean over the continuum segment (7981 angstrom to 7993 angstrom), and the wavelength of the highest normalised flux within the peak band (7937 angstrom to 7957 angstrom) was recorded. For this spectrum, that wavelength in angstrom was 7951.0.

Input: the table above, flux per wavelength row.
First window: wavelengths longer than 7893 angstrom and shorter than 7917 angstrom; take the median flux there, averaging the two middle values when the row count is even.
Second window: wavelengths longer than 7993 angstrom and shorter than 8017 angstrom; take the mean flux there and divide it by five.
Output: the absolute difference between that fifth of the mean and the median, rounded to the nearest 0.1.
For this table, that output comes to 19.6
